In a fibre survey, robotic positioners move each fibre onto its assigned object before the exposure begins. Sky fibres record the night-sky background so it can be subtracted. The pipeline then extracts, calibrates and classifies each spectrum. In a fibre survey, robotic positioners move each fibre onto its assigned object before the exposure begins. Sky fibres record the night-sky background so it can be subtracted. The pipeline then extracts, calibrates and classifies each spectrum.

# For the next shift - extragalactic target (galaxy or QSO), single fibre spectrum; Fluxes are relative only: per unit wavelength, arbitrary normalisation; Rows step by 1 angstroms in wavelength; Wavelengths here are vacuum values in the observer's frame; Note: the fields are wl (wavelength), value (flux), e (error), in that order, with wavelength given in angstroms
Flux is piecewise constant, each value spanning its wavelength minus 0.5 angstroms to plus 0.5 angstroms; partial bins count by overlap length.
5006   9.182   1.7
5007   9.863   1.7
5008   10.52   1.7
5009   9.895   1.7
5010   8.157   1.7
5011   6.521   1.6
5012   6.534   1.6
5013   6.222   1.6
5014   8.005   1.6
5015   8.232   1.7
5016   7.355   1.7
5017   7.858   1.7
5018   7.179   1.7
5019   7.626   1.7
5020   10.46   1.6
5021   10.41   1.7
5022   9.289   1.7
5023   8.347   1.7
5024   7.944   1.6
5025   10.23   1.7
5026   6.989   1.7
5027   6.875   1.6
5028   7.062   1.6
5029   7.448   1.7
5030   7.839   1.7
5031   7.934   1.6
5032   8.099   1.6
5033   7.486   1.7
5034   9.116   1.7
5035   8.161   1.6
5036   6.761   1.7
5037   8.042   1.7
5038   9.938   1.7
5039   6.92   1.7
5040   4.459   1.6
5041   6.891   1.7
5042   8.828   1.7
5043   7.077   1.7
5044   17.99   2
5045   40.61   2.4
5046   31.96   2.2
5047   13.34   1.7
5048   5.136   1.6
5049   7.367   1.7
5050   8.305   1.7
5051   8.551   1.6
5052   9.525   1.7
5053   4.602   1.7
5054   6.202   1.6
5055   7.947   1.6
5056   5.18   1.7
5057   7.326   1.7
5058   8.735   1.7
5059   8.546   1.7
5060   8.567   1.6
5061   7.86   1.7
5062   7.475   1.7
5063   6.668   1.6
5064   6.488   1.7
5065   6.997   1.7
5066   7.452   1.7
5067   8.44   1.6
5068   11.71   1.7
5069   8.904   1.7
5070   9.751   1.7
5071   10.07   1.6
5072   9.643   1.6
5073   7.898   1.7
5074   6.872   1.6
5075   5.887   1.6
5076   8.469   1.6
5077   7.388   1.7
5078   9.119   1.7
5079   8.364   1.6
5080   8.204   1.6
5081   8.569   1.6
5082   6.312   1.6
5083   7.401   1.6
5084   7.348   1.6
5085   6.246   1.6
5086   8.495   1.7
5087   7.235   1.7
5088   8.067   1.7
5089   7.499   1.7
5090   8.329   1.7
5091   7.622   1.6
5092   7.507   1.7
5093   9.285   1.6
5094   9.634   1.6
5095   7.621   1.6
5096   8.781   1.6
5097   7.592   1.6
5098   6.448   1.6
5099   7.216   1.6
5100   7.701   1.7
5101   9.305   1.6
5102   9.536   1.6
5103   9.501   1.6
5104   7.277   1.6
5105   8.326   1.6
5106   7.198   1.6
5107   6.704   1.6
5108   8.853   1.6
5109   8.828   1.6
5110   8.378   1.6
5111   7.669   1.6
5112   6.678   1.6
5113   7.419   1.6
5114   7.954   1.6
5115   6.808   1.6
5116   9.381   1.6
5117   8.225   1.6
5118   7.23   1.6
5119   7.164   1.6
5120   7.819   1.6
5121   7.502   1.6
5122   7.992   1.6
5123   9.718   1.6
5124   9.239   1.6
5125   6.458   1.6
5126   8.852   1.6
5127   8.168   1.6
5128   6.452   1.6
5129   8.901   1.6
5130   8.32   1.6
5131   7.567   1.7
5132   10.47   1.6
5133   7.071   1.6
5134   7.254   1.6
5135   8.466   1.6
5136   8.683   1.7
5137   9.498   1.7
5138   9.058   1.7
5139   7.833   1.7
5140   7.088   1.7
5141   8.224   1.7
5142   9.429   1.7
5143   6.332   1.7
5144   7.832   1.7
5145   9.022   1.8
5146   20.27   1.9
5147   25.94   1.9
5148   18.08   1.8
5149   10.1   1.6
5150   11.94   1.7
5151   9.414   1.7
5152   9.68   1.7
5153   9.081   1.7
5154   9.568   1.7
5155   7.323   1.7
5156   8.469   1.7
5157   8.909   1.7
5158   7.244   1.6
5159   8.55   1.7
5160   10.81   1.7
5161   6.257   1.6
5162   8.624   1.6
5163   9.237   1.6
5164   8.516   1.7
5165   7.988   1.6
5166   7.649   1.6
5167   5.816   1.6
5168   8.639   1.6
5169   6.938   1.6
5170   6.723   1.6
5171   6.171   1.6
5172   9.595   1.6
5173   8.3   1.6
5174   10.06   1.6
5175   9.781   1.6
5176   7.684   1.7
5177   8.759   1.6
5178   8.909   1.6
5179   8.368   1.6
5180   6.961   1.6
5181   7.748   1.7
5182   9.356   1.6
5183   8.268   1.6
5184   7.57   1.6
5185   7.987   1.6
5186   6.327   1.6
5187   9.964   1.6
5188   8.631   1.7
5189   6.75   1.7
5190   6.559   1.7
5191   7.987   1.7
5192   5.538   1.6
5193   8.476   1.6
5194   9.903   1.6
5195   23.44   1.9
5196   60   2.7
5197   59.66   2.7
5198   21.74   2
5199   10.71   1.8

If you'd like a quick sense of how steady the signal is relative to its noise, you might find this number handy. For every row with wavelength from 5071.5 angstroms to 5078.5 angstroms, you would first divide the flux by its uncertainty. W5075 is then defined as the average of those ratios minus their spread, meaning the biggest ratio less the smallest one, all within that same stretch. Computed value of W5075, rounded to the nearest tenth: 2.5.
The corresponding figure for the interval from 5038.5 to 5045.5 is -7.5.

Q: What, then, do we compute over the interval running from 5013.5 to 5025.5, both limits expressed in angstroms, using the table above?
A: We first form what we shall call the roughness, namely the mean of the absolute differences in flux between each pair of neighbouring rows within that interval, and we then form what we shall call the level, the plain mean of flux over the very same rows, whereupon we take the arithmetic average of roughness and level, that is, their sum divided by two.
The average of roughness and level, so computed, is 4.76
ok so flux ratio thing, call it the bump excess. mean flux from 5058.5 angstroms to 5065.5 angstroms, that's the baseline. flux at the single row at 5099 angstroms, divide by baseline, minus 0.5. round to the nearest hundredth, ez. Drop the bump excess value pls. 0.46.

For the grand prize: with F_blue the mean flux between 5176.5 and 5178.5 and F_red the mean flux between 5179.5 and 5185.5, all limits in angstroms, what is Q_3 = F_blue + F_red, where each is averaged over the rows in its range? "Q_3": 16.8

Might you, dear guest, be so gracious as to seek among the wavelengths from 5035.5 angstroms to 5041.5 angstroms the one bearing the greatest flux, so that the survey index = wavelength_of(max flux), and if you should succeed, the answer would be 5038 angstroms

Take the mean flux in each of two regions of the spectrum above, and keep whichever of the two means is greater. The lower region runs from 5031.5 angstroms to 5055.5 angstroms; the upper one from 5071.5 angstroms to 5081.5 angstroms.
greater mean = 10.6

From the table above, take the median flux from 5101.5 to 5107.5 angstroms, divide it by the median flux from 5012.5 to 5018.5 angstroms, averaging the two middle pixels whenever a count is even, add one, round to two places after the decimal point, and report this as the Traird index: 2.03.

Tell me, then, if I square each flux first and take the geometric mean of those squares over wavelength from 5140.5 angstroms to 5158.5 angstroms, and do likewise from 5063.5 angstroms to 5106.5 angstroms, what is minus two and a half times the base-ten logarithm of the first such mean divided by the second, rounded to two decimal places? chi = -0.51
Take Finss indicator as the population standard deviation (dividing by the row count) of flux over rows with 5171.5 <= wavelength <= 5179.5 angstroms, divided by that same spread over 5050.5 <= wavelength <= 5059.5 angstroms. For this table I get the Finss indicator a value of 0.48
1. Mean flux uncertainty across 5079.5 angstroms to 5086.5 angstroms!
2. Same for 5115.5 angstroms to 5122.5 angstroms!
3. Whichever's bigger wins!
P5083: 1.61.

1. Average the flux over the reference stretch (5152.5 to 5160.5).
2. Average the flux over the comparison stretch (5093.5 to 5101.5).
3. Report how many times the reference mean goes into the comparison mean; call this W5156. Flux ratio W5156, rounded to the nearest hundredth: 0.92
